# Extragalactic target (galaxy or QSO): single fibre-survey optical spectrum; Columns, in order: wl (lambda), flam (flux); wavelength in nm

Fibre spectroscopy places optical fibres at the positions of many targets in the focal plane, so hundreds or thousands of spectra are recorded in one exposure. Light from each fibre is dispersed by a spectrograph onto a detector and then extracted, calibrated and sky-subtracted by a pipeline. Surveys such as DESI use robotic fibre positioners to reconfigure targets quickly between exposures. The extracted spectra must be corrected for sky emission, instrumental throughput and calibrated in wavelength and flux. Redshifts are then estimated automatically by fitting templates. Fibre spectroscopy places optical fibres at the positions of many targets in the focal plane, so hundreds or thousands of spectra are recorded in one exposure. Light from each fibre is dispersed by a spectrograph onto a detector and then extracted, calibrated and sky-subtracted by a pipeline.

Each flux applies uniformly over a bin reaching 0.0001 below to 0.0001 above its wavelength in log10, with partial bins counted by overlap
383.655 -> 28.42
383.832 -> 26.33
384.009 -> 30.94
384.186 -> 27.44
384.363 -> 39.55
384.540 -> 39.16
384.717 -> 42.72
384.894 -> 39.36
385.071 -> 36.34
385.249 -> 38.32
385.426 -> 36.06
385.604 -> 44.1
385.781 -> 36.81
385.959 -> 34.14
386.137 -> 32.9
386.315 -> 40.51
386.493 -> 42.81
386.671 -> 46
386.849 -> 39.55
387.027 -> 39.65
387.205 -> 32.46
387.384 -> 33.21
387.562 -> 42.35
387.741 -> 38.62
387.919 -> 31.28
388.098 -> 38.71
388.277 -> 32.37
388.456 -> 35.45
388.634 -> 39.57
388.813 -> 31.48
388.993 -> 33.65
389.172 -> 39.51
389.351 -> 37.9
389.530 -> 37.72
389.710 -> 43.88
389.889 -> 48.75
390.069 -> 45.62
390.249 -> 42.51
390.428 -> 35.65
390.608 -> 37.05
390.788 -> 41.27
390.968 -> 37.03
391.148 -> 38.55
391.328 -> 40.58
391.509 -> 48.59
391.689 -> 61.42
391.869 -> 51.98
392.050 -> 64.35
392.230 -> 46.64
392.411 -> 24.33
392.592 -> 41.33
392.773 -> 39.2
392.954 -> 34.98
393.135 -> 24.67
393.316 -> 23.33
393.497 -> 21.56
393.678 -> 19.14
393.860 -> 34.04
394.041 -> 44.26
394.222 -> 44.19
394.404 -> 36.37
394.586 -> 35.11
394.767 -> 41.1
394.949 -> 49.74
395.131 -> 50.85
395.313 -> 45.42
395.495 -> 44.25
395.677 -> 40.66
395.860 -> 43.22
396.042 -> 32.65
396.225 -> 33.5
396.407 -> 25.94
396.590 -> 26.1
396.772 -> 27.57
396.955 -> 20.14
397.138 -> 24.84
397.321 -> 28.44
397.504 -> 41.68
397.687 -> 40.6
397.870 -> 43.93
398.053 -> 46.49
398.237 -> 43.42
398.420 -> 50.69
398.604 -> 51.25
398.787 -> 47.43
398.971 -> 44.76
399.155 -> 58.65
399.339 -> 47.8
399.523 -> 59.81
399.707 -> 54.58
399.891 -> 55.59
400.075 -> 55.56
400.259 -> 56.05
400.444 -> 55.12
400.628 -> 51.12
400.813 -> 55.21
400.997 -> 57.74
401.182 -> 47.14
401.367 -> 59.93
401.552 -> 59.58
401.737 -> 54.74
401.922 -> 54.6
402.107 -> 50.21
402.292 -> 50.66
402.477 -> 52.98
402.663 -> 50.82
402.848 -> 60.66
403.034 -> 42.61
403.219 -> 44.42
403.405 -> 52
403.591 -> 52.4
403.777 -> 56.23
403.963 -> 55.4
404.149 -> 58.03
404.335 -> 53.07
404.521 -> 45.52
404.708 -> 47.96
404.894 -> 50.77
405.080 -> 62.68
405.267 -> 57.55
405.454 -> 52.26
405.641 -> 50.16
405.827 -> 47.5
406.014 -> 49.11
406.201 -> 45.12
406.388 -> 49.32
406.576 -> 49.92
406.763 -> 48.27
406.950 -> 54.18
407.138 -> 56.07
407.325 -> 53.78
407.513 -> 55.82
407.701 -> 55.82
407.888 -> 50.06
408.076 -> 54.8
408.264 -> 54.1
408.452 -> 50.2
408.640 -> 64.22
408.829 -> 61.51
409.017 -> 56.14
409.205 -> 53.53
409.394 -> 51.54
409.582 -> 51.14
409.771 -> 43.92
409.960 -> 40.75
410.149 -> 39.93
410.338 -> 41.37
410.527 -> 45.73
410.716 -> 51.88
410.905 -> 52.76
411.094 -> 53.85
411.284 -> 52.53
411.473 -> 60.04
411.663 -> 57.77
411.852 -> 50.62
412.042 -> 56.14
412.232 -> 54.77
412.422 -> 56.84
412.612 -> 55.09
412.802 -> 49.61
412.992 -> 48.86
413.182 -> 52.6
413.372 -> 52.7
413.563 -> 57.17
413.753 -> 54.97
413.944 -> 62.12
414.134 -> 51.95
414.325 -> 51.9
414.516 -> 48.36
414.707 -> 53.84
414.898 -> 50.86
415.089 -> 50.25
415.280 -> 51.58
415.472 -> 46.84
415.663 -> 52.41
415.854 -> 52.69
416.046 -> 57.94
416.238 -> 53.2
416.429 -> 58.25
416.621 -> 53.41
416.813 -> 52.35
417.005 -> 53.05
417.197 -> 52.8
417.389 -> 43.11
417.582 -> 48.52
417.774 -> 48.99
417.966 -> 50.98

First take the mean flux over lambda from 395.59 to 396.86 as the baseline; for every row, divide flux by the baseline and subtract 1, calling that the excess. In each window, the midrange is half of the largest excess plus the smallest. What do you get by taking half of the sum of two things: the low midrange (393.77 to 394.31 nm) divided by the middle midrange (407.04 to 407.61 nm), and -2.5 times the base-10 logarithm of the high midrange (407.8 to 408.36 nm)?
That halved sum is 0.42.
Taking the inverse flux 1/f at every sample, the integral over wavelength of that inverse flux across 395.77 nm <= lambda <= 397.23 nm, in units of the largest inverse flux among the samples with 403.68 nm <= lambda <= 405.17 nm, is 2.4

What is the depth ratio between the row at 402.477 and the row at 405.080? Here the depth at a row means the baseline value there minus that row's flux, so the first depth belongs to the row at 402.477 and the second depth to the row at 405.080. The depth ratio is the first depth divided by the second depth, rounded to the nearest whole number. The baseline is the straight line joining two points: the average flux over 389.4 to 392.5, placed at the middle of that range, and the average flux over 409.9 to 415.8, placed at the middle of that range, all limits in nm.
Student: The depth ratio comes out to 0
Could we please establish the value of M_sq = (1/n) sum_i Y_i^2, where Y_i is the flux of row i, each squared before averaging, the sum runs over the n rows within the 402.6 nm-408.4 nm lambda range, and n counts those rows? 2740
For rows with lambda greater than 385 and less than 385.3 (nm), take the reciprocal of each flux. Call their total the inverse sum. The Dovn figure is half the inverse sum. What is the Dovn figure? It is 0.027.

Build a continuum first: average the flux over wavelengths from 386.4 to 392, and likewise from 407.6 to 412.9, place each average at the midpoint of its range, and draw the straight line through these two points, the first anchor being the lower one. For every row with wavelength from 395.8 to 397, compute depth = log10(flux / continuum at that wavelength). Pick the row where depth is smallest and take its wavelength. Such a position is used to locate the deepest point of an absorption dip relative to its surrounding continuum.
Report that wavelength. 396.955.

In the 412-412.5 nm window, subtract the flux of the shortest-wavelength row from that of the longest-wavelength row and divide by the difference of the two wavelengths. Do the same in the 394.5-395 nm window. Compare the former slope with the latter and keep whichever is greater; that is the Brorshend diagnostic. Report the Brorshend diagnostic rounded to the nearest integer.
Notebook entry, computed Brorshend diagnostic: 40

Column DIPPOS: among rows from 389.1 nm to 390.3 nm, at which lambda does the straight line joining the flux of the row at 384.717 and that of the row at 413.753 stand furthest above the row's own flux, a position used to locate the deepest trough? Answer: 389.530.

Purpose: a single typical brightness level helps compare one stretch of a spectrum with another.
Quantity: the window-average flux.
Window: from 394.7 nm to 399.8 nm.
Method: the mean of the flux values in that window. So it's 41.6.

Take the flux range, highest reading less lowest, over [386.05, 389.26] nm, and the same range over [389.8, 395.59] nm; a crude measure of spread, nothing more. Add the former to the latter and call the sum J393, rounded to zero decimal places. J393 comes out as 60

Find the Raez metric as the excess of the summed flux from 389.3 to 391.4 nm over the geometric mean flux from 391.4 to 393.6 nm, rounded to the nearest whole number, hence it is 449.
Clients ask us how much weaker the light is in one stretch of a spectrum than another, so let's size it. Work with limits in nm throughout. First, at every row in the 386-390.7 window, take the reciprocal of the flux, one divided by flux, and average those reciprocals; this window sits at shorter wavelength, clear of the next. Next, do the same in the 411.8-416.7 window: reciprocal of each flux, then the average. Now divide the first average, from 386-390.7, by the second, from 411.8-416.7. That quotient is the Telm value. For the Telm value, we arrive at 1.40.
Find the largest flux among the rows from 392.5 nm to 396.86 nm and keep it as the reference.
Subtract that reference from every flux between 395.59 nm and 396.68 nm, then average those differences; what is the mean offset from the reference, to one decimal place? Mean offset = -17.2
